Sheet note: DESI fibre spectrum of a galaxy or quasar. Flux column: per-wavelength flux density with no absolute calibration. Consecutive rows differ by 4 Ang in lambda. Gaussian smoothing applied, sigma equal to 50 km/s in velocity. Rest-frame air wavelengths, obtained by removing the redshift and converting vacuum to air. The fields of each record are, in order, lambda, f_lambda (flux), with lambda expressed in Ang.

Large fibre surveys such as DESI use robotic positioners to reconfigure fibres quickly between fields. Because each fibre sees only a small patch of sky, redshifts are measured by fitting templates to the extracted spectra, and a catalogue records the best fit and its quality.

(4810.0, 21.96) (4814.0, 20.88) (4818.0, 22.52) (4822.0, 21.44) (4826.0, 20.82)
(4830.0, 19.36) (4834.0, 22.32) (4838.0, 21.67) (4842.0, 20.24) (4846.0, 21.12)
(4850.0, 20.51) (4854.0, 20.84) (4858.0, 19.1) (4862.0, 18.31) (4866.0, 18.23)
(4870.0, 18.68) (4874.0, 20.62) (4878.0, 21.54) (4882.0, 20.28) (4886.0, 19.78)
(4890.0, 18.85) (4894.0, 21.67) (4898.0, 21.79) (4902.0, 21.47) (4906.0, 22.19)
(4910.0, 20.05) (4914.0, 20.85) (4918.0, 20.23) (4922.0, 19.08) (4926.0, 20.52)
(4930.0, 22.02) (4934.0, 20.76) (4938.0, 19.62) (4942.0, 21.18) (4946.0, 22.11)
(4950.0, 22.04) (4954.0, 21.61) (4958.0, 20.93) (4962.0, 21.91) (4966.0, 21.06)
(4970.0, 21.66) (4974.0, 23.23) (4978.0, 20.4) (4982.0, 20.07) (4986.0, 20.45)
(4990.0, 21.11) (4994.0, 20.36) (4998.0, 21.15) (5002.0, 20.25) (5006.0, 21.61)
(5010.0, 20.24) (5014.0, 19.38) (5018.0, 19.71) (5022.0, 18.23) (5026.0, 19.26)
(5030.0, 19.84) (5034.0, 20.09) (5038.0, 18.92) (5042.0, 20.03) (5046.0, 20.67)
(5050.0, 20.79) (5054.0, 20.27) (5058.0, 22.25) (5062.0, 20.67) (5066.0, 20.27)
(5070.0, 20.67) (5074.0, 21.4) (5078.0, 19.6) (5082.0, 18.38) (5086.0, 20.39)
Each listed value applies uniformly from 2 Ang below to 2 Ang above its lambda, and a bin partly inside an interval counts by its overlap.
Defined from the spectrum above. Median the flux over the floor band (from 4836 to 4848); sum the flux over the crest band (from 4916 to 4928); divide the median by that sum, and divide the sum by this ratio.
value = 169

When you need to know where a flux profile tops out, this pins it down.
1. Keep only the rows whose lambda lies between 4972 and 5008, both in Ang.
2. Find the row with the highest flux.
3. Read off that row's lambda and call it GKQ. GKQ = 4974.0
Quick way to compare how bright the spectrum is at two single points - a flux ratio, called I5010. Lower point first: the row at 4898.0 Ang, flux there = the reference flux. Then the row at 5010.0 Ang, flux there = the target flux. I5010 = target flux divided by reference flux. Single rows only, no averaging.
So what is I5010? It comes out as 0.93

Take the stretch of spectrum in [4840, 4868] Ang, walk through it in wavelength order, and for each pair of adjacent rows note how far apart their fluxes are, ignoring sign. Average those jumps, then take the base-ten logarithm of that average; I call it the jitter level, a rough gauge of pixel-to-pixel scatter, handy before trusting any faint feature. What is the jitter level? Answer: -0.13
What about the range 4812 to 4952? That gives 0.04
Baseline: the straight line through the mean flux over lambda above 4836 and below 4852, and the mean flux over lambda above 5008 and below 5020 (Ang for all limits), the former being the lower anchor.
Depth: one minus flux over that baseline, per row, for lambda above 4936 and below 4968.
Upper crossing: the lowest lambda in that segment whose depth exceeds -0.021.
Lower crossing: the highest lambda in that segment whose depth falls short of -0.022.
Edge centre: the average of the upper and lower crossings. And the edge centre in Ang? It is 4952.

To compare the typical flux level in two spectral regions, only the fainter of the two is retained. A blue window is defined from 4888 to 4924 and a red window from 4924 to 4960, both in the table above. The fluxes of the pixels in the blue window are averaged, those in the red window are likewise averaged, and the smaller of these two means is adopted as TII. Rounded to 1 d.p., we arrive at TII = 20.7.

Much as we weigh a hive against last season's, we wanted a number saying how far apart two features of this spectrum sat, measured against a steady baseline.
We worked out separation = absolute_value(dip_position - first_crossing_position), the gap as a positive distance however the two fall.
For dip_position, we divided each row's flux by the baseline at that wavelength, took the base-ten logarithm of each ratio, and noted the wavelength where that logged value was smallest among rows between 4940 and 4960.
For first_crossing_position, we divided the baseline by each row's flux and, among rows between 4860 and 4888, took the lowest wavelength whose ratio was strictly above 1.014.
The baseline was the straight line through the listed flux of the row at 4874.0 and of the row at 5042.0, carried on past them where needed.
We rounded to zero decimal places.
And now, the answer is 96 Ang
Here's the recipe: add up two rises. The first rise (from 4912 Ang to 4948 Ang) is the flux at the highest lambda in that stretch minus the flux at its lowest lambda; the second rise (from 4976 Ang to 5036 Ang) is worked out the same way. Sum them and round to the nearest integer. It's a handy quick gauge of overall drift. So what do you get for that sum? 1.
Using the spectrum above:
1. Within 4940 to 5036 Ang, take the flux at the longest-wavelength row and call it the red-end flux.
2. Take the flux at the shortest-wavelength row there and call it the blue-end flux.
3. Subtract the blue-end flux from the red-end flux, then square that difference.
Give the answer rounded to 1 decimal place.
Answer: 1.2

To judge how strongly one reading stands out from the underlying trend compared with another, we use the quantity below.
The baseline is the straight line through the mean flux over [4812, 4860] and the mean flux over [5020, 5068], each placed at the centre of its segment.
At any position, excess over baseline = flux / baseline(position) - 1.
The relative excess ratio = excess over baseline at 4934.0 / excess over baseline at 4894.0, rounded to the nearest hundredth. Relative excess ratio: 0.24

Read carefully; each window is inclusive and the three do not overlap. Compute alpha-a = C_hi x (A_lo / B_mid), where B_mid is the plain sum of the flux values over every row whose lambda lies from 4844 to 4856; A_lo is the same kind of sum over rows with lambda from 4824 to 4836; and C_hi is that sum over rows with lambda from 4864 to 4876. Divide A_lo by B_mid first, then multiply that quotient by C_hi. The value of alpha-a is 57.6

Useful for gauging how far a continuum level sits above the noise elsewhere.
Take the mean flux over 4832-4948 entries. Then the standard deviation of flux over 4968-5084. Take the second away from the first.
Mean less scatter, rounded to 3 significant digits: 19.5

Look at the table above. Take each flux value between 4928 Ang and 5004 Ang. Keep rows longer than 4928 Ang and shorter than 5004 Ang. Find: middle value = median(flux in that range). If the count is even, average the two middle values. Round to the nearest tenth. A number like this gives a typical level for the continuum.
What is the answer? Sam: 21.1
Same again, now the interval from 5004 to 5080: 20.2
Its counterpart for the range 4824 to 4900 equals 20.5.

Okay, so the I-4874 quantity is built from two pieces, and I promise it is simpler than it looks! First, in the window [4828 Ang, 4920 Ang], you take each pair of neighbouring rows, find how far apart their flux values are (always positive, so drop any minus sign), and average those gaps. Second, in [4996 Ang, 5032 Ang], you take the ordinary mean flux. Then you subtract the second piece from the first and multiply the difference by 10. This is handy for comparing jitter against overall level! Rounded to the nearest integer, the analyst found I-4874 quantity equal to -189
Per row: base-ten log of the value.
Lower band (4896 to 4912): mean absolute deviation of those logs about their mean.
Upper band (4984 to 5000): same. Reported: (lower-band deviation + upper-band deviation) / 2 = 0.011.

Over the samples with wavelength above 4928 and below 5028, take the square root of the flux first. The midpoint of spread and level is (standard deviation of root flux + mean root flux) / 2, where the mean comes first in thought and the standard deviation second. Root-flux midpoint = 2.34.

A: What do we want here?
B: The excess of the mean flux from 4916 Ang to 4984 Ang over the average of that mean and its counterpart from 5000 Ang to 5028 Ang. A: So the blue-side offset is 0.6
